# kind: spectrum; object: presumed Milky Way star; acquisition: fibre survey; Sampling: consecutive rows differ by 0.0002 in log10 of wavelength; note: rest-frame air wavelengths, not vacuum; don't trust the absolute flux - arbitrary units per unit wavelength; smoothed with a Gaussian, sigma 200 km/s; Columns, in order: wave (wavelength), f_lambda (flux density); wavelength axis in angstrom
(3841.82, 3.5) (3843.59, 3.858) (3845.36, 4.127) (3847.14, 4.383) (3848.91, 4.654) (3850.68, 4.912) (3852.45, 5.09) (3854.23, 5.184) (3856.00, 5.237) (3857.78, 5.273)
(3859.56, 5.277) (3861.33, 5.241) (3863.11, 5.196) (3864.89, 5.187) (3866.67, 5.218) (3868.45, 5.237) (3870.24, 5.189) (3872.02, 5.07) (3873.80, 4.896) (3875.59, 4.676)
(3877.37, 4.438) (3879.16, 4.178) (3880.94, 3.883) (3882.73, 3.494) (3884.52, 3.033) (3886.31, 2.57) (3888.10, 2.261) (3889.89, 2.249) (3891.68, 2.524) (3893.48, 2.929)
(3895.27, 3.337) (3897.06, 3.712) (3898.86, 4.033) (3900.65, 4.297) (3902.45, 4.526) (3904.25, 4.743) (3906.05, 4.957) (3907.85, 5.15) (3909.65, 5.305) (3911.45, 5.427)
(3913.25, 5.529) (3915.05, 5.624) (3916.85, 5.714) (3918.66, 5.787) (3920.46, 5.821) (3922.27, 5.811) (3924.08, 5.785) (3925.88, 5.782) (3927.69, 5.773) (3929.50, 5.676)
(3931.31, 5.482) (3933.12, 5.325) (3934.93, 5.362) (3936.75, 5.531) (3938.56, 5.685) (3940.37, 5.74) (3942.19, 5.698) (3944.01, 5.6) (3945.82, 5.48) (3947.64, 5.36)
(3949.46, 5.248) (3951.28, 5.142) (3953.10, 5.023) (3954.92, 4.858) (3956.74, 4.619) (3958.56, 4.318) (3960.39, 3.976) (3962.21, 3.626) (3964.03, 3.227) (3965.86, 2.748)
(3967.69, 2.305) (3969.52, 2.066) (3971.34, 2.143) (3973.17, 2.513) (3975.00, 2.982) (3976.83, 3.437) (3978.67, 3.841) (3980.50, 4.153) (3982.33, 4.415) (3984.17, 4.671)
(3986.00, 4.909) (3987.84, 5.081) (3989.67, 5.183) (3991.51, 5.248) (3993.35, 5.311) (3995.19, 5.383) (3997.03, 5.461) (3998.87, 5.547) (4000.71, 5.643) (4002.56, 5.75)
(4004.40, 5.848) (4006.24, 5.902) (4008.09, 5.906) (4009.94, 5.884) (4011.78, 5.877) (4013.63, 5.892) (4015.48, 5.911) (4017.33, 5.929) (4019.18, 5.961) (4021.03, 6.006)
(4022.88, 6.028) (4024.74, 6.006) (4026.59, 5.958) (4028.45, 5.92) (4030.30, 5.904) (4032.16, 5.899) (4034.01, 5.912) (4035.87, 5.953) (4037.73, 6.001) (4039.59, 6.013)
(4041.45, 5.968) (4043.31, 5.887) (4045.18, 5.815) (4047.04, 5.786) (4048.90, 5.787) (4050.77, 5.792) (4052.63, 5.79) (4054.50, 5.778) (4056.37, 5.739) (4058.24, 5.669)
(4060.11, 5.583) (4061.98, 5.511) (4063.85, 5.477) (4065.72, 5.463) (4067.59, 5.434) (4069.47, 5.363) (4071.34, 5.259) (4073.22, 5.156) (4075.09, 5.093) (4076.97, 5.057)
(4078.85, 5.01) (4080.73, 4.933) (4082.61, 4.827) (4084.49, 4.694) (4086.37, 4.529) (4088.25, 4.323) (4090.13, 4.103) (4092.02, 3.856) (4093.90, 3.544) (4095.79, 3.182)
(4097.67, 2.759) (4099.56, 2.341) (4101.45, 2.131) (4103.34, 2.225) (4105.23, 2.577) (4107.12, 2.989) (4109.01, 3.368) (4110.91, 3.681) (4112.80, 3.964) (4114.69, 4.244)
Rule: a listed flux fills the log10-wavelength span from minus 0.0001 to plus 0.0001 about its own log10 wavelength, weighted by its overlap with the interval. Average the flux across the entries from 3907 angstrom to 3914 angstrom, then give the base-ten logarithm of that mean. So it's 0.729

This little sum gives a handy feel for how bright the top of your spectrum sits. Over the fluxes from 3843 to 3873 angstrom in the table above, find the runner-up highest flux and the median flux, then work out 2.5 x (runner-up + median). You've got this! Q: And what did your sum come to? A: 26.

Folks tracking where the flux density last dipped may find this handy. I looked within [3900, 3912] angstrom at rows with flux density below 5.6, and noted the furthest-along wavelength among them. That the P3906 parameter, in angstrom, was 3911.45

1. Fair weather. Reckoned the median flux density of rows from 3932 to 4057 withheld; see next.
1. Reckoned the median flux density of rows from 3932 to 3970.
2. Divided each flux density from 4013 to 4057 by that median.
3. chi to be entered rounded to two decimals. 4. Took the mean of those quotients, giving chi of 1.15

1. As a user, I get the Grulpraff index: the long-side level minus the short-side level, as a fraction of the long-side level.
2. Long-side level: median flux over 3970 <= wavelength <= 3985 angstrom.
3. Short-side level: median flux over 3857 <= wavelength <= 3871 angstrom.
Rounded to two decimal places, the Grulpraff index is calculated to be -0.44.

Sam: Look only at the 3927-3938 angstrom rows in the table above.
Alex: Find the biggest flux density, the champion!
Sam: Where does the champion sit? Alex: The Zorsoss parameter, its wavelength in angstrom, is 3927.69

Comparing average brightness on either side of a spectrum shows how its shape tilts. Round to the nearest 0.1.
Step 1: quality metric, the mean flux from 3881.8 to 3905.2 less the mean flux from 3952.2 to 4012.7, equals -1.1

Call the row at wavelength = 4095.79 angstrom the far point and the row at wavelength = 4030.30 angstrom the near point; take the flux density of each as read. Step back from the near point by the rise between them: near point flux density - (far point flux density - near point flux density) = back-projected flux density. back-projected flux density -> 8.6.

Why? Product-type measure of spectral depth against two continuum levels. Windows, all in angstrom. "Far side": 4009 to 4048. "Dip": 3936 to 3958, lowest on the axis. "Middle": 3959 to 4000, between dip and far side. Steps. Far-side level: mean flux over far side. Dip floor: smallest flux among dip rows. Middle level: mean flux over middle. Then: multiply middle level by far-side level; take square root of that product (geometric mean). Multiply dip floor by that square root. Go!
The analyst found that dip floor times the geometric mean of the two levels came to 23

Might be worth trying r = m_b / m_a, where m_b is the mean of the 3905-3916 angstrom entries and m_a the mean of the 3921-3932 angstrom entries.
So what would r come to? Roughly 0.93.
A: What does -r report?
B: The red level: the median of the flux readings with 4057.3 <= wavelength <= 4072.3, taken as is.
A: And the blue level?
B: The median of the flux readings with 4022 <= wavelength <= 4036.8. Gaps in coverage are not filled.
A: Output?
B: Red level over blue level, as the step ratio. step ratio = 0.92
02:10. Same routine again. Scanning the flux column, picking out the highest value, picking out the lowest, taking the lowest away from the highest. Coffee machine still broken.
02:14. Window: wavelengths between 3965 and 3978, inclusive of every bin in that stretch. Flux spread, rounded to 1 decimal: 1.4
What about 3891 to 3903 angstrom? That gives 2.0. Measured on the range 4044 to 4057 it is 0.1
